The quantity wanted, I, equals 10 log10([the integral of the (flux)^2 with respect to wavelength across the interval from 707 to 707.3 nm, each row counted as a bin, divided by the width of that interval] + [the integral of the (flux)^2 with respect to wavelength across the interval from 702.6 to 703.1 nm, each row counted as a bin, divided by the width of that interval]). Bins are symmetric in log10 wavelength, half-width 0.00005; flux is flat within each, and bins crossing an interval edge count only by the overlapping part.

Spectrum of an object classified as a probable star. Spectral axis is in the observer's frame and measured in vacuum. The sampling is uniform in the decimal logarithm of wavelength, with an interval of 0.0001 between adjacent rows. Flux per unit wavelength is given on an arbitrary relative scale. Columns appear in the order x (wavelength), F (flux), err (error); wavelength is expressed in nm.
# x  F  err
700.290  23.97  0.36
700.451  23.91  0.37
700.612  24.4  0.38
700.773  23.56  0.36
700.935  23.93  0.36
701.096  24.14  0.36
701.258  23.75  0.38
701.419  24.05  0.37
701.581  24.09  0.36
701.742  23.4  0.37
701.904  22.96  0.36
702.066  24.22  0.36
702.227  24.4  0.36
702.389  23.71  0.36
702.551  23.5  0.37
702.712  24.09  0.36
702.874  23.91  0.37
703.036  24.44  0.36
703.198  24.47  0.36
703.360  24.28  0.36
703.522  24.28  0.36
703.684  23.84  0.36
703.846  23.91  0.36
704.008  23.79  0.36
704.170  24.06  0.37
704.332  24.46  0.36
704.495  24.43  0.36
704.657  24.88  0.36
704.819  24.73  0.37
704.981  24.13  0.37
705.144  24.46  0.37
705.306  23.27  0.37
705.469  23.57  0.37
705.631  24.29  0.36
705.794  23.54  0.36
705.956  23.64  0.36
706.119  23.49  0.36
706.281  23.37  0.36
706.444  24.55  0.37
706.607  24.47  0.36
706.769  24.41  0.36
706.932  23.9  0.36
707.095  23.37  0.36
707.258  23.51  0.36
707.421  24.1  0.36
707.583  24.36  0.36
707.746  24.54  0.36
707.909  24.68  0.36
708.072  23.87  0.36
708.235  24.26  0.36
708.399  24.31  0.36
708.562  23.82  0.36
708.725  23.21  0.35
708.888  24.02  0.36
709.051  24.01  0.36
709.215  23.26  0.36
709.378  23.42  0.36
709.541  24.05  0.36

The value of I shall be 30.5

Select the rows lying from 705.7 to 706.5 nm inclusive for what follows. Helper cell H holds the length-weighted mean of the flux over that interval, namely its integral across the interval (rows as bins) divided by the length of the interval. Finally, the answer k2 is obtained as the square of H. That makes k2 562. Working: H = 23.7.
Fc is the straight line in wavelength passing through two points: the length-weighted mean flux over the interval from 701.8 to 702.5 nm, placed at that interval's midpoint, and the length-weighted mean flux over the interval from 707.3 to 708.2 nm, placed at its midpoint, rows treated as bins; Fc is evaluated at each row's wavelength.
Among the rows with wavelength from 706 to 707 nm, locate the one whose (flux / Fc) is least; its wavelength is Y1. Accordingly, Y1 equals 706.281 nm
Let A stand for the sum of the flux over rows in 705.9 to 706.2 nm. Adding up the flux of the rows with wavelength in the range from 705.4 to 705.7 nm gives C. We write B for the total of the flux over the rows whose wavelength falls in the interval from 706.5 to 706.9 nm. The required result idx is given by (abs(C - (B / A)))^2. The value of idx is 2192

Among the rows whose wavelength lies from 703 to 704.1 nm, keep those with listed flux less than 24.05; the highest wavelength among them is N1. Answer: 704.008 nm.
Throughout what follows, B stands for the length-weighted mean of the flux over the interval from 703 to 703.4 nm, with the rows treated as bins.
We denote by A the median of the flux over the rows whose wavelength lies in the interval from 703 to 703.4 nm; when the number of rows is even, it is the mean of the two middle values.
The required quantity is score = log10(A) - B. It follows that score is -23.0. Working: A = 24.4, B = 24.4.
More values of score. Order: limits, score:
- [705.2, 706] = -22.3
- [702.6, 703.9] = -22.8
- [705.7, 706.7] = -22.5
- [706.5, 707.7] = -22.7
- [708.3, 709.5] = -22.4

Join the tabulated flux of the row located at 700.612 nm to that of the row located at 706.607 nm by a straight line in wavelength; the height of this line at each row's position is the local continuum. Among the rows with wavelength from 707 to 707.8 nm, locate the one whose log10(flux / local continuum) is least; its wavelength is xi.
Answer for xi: 707.095 nm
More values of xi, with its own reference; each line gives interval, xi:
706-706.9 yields 706.281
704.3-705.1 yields 704.981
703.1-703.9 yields 703.684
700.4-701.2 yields 700.773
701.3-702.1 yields 701.904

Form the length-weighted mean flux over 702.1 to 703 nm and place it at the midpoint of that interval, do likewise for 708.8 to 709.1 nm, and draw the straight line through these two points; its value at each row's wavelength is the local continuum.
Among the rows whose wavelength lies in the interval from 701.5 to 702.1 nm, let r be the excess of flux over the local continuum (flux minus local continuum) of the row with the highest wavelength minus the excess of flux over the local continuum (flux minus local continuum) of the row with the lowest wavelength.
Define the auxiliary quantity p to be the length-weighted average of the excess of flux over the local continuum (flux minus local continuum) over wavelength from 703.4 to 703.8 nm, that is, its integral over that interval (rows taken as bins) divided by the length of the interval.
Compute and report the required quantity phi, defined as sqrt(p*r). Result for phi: 0.1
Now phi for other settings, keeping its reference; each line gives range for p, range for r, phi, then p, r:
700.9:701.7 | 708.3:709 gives 0.0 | 0.00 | -0.3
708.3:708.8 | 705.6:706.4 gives 0.5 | -0.23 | -0.9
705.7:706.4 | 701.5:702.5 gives 0.4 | -0.43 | -0.4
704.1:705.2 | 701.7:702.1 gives 0.6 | 0.46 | 0.8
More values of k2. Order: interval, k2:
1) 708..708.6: 579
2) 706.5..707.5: 574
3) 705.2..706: 562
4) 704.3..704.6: 597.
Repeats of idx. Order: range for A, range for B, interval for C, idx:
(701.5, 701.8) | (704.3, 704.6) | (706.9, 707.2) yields 2138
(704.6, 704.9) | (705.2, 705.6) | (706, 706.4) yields 2108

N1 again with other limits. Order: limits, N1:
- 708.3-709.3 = 709.215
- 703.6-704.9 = 704.008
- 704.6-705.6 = 705.469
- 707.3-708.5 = 708.072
